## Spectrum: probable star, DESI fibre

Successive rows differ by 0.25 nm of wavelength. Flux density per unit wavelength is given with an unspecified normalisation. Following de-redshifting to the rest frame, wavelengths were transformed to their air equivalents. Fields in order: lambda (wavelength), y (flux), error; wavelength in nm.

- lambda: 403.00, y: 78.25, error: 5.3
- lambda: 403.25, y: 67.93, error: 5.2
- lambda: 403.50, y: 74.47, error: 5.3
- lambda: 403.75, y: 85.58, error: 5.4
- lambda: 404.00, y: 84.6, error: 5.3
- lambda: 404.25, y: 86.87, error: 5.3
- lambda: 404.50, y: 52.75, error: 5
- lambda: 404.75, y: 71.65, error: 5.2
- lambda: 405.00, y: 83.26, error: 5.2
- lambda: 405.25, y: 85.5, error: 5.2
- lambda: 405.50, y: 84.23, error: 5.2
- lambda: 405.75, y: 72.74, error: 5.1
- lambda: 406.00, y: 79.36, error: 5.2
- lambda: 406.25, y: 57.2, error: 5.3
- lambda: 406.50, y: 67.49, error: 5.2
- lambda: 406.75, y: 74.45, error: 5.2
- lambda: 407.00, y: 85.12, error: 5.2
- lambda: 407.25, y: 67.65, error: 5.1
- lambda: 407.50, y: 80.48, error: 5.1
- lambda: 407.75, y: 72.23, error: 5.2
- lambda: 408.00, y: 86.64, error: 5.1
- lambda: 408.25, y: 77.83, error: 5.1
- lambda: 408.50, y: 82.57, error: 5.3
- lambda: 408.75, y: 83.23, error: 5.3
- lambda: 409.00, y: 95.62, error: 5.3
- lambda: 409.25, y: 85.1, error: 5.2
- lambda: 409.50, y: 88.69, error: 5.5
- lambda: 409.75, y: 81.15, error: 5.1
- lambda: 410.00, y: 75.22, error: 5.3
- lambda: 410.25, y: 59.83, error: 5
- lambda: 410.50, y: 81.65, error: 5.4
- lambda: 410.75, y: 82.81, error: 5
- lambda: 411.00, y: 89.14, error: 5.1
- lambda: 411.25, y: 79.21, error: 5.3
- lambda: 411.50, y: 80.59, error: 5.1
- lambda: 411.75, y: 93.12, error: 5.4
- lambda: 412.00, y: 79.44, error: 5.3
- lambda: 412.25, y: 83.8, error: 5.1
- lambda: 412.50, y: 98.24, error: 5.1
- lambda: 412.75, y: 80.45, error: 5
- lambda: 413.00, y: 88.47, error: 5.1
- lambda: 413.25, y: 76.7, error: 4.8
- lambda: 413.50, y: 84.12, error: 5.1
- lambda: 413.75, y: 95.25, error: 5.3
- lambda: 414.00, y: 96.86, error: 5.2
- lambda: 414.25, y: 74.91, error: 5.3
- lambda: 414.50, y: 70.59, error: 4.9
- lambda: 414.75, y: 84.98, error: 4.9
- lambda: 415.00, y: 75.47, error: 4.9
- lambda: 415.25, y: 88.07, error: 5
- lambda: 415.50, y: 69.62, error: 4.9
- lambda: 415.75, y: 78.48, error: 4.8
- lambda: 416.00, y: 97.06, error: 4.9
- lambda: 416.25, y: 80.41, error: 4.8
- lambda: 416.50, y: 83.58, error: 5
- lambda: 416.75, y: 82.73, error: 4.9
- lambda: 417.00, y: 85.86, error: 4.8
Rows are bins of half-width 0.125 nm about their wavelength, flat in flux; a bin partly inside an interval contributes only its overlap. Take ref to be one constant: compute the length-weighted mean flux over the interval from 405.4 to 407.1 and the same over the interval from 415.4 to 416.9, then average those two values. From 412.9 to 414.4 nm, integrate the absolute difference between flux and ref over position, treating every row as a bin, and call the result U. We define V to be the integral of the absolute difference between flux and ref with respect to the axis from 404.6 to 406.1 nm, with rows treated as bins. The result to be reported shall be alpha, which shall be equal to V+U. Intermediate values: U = 14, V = 8.5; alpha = 22.6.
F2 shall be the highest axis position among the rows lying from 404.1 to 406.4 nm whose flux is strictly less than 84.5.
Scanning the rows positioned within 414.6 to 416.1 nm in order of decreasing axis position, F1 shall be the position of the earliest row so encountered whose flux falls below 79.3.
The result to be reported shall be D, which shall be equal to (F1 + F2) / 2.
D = 411.00 nm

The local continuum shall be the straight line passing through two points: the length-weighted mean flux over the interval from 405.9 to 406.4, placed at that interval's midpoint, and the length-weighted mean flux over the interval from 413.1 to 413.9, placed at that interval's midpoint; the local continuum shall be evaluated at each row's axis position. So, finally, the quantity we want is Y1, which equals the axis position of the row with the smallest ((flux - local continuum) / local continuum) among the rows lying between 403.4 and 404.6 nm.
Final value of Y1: 404.50 nm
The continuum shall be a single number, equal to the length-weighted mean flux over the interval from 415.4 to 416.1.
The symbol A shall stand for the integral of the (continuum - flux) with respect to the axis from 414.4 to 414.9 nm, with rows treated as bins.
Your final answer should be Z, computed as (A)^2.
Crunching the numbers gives 3.2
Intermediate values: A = 1.8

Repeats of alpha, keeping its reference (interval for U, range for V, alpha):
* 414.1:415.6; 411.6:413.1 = 23.4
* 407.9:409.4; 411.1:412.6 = 21.9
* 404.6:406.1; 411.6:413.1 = 22.0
